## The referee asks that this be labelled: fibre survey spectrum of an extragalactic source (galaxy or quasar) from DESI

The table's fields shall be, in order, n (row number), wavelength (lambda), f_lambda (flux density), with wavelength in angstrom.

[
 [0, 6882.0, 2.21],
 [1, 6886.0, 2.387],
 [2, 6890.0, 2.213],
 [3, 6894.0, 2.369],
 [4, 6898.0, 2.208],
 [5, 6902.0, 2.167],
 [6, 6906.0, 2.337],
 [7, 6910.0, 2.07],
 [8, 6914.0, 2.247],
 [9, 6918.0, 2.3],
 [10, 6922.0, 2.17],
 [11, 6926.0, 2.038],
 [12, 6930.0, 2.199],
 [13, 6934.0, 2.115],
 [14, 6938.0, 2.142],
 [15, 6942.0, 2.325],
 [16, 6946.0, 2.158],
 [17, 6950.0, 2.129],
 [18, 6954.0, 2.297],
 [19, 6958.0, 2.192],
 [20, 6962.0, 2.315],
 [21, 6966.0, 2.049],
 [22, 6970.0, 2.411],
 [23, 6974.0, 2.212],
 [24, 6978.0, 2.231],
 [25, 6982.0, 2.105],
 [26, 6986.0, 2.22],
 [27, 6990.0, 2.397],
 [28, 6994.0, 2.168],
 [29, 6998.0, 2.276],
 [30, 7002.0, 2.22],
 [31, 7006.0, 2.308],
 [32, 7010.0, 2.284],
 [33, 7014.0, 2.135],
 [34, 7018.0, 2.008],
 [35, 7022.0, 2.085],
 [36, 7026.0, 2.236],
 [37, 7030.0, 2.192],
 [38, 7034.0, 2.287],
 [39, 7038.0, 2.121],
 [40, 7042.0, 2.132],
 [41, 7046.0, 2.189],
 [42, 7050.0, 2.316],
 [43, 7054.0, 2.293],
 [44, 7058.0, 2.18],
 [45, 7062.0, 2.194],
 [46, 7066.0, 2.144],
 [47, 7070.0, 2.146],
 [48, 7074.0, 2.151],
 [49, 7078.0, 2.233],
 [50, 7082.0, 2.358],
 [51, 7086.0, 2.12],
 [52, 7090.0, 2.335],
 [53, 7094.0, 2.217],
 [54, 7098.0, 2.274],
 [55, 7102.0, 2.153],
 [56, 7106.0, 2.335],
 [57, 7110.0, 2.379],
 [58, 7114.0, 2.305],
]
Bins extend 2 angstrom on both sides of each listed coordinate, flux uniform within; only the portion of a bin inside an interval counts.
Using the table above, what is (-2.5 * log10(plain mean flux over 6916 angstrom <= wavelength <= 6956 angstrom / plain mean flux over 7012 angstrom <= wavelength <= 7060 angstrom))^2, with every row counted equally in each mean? 0.0000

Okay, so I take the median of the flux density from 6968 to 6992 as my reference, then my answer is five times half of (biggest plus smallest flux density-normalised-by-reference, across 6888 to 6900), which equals 5.14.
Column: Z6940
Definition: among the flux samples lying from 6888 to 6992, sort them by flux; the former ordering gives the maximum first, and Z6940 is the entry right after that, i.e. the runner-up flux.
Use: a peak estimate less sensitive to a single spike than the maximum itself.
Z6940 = 2.397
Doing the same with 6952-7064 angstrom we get 2.397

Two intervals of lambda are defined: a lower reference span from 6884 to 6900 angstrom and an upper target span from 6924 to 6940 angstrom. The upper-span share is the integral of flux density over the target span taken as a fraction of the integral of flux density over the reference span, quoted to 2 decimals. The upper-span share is 0.93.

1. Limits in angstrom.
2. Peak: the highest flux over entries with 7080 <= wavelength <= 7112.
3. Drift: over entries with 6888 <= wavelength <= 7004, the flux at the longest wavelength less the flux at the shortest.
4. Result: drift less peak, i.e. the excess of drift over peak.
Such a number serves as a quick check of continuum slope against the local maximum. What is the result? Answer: -2.37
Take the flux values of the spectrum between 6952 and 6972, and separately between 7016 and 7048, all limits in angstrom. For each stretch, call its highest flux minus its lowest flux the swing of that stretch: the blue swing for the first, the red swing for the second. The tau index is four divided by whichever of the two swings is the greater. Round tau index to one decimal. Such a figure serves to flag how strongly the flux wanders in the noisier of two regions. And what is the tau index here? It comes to 11.0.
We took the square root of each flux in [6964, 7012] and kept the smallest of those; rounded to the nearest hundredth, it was 1.43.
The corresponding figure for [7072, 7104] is 1.46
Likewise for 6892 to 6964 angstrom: 1.43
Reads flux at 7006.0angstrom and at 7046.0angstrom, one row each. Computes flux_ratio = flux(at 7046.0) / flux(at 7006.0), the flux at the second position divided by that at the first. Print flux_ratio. 0.95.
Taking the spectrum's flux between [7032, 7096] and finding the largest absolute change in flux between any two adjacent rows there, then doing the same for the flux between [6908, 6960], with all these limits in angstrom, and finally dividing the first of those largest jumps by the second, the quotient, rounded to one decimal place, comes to 1.3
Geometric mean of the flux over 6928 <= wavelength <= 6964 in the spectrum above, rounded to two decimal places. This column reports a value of 2.21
